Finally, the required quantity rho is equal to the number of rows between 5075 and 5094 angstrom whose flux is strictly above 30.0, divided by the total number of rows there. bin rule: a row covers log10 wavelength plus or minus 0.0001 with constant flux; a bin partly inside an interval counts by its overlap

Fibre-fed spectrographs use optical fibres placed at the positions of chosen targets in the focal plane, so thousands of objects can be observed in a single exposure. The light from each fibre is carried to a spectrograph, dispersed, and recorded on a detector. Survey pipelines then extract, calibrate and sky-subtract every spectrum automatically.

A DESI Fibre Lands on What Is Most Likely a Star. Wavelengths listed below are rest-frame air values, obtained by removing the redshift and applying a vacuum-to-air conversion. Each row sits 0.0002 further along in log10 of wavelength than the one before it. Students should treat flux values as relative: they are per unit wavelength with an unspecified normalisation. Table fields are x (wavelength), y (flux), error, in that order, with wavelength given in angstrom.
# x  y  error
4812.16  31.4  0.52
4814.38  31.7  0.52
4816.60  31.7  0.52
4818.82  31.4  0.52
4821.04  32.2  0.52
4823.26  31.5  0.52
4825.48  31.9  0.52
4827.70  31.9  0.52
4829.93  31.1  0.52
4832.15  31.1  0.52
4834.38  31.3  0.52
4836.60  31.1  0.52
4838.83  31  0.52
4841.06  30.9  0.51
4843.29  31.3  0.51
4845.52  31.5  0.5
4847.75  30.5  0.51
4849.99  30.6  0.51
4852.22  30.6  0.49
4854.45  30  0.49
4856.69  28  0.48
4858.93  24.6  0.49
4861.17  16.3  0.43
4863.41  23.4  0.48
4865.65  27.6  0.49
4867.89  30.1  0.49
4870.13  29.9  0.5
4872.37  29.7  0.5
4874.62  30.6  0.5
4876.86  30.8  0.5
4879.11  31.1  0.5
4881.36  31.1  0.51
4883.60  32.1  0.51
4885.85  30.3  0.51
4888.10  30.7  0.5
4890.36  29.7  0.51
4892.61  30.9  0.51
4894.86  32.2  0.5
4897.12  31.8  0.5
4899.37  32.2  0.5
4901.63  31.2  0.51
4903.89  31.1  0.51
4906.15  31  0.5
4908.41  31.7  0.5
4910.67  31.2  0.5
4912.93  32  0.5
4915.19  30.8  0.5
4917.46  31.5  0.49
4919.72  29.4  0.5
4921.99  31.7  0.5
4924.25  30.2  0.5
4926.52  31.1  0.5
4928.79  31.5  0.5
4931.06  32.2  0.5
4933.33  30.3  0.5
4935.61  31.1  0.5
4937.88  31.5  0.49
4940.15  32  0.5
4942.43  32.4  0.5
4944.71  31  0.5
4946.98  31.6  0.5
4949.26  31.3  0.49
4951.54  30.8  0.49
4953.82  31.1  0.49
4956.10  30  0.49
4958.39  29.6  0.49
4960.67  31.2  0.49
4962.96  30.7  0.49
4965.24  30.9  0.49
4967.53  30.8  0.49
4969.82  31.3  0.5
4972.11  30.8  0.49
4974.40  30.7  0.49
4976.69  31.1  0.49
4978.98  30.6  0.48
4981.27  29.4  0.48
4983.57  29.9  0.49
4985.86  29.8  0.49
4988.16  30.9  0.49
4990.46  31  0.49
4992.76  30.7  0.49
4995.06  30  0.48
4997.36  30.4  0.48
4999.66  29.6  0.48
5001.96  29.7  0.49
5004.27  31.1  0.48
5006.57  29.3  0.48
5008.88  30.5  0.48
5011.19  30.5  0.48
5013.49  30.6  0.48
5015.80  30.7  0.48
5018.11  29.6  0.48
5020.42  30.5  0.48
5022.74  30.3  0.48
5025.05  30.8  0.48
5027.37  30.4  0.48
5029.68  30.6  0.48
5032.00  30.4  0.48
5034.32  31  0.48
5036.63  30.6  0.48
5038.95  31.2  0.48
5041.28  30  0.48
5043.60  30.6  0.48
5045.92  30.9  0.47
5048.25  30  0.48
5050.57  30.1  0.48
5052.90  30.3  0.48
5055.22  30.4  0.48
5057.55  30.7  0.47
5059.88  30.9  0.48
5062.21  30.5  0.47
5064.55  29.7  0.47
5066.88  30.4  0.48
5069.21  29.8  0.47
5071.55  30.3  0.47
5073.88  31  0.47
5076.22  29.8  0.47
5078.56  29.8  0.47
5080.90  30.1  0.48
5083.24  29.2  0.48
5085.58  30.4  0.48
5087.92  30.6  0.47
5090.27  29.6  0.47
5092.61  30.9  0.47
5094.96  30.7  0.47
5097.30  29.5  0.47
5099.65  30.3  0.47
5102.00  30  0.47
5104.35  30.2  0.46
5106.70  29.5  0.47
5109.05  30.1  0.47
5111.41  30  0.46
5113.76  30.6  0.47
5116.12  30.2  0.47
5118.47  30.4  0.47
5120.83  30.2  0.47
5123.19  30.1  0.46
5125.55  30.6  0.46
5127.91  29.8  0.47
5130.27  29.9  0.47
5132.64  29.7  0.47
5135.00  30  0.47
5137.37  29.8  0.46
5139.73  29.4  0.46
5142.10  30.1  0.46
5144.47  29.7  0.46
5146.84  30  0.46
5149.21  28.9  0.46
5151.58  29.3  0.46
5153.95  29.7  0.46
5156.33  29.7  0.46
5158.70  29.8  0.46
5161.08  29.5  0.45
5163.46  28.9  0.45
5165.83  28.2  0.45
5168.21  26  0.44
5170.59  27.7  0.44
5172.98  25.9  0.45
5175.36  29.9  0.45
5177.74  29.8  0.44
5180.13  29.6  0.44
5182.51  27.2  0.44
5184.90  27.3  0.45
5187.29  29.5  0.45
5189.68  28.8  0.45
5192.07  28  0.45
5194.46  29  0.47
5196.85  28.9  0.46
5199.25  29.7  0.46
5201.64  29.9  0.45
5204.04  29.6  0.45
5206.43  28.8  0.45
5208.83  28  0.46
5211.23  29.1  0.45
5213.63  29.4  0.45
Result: 0.5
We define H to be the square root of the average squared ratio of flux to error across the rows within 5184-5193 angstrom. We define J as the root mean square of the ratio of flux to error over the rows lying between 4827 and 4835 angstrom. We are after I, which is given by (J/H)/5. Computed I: 0.191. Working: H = 63.1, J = 60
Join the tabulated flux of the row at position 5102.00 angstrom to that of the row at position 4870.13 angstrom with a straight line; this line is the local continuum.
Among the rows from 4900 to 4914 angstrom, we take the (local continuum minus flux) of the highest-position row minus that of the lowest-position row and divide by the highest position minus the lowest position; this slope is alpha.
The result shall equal -0.1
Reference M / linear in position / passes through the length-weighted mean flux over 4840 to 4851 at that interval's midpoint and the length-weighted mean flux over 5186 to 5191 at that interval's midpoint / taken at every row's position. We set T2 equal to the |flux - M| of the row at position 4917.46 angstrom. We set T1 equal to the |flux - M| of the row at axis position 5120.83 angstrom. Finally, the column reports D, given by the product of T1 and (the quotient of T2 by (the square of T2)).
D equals 0.8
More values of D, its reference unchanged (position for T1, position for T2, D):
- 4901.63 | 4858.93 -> 0.1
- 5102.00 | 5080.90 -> 1.0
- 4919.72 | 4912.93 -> 0.8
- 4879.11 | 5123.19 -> 0.5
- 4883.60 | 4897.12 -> 1.2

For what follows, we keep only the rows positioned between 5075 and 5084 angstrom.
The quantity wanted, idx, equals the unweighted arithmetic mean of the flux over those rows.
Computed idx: 29.7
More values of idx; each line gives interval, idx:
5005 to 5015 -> 30.2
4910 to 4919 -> 31.4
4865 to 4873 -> 29.3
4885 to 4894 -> 30.4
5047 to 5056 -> 30.2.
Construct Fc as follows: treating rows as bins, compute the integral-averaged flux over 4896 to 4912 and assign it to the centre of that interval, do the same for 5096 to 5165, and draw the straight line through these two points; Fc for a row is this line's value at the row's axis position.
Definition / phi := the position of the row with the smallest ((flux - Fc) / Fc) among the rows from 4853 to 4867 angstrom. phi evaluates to 4861.17 angstrom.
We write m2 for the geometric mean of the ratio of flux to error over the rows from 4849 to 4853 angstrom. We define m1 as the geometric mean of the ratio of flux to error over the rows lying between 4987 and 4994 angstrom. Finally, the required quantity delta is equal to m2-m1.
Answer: -1.8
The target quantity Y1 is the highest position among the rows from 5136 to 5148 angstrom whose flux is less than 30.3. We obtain 5146.84 angstrom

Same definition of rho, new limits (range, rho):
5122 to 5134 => 0.4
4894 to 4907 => 1.0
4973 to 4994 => 0.7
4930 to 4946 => 1.0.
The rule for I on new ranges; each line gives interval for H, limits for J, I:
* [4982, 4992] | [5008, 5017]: 0.205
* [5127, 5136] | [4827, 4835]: 0.190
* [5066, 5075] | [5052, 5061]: 0.199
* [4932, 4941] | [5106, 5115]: 0.205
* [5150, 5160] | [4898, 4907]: 0.193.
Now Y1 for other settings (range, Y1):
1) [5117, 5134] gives 5132.64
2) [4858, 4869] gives 4867.89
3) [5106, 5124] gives 5123.19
